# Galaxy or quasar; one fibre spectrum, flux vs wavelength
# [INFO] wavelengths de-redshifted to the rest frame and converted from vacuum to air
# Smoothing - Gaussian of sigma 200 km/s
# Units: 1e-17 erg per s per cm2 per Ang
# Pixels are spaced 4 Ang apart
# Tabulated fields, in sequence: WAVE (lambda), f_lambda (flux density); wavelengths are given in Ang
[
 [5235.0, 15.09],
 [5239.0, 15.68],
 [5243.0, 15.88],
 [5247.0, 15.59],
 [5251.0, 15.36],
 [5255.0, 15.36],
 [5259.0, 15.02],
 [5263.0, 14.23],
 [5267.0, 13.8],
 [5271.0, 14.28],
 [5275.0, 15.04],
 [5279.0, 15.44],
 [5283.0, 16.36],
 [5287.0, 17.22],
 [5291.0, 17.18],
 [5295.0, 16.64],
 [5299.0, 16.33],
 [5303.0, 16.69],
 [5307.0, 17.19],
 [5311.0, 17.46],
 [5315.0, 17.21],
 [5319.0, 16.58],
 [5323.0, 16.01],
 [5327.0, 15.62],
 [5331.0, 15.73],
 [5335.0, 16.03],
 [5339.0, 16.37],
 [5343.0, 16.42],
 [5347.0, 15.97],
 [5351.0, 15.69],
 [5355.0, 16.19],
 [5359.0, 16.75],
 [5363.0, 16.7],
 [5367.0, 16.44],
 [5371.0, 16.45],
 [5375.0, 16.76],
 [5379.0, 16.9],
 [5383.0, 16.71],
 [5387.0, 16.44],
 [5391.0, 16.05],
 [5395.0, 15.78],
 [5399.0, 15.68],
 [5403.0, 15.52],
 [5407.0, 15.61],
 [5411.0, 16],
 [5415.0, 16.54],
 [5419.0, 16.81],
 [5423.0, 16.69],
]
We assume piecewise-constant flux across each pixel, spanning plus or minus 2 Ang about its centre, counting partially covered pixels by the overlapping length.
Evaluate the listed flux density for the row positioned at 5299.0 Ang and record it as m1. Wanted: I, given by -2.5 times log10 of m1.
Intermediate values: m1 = 16.33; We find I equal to -3.03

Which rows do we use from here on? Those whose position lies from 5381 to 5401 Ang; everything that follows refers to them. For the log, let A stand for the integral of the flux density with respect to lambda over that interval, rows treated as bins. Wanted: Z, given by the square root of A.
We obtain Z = 18.0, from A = 323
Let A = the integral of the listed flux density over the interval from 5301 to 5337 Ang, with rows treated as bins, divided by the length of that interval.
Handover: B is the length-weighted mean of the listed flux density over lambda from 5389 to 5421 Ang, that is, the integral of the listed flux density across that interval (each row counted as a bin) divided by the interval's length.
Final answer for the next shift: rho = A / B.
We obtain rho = 1.03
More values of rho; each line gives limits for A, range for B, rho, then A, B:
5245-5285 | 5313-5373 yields 0.92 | 15.0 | 16.3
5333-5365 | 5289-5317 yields 0.96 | 16.3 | 17.0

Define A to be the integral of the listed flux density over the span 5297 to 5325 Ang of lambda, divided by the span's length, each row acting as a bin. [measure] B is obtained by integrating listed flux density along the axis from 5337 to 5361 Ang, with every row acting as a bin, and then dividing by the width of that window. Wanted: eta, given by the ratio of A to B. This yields 1.03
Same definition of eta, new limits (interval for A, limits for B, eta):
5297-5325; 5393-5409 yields 1.07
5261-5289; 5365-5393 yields 0.92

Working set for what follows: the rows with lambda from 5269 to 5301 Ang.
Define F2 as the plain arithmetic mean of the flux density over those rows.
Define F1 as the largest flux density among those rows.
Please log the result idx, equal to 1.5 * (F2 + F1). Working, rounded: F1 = 17.22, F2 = 16.1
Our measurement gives 49.9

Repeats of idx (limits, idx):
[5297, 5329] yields 51.1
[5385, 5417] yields 48.7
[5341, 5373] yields 49.6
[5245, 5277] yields 45.6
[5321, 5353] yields 48.6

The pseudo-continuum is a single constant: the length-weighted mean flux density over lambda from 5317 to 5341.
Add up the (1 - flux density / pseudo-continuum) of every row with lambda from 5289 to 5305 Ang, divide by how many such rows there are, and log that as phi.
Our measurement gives -0.041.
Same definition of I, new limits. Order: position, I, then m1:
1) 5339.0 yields -3.04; 16.37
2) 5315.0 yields -3.09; 17.21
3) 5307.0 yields -3.09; 17.19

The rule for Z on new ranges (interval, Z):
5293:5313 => 18.4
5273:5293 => 18.0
